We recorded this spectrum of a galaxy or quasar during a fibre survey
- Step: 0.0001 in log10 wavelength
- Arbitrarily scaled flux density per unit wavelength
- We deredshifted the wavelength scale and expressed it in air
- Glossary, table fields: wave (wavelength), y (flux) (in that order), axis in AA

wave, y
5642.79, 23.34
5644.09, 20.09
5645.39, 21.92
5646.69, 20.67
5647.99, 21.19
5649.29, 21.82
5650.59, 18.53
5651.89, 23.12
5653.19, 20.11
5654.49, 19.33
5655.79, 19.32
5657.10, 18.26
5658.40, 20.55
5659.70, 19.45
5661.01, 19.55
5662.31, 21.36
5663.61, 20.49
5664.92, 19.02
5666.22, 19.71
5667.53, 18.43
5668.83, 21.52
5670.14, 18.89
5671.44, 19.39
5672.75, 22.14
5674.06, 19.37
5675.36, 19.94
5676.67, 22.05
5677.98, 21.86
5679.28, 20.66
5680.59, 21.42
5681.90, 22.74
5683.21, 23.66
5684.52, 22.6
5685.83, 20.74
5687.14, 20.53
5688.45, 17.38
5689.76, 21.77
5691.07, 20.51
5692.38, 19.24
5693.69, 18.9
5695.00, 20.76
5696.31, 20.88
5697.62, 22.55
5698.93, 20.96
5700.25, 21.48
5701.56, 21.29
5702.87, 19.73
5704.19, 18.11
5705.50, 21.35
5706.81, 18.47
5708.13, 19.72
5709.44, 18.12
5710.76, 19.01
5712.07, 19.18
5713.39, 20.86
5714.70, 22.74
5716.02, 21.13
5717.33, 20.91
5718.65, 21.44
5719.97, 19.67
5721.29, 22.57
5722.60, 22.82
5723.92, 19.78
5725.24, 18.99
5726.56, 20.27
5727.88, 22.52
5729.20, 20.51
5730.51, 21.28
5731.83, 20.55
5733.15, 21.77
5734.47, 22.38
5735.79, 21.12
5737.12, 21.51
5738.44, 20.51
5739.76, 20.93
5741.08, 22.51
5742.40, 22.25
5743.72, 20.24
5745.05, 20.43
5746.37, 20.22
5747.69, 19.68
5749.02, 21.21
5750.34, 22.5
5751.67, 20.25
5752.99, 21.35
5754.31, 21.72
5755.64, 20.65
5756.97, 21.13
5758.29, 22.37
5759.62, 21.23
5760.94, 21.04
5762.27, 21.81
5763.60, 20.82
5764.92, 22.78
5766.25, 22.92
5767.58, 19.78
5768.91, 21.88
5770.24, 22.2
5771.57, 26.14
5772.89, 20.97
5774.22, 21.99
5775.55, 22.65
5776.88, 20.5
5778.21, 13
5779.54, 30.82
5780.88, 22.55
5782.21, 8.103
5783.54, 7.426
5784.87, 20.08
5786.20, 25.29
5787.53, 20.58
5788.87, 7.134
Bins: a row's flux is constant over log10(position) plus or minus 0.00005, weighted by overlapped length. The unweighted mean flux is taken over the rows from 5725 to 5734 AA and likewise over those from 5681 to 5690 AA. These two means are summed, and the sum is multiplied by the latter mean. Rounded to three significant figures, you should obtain 901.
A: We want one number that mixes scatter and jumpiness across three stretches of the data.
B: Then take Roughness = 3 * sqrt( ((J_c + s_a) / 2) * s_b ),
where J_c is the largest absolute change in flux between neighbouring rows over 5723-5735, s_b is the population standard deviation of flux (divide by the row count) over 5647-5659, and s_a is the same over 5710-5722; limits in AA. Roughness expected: 4.9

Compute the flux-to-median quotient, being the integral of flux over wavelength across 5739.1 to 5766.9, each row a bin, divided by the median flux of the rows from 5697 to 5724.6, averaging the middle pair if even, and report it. 28.4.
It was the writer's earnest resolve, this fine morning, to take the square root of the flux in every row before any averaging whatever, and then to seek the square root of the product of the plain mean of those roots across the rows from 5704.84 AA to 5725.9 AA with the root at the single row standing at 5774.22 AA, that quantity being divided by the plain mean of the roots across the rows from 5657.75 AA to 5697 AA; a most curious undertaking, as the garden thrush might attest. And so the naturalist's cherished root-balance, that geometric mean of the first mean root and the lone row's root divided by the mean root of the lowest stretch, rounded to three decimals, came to 1.017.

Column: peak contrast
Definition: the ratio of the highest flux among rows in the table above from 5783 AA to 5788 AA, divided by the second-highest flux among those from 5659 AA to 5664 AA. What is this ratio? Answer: 1.2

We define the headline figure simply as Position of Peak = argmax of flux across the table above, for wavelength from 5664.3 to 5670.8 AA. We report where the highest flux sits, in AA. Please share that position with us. 5668.83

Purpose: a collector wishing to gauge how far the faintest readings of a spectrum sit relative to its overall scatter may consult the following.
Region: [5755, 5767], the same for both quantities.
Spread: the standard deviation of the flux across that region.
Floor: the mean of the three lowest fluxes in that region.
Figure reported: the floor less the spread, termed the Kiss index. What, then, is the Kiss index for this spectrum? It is 20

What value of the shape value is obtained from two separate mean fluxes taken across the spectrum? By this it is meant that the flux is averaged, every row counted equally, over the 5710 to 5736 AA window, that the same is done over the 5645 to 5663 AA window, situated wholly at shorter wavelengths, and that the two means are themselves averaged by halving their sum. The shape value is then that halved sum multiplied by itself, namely 427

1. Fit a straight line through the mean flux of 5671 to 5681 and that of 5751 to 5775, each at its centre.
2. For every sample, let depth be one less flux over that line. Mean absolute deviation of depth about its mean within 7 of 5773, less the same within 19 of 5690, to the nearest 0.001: 0.063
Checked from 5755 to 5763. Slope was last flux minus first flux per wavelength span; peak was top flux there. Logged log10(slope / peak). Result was -2.1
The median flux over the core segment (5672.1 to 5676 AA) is 19.9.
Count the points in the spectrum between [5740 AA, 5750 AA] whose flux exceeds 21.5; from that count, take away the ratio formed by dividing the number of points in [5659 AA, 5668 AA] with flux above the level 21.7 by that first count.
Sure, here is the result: 2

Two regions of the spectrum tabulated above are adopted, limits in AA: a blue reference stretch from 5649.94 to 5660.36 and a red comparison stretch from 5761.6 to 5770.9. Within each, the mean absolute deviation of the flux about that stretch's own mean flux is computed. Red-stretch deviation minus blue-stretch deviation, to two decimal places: -0.25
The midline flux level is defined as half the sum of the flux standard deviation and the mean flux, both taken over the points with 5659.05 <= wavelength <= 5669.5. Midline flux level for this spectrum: 10.5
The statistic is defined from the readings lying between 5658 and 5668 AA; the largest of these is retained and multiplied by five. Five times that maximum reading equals 106.8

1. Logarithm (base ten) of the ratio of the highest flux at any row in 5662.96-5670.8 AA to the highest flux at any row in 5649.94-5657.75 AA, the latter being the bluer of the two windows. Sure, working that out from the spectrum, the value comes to -0.03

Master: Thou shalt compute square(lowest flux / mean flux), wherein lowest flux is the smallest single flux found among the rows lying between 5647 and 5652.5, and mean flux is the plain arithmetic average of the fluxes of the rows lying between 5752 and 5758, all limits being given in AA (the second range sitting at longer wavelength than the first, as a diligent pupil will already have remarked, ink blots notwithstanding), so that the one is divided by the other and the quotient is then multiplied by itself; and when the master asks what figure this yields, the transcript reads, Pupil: 0.76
